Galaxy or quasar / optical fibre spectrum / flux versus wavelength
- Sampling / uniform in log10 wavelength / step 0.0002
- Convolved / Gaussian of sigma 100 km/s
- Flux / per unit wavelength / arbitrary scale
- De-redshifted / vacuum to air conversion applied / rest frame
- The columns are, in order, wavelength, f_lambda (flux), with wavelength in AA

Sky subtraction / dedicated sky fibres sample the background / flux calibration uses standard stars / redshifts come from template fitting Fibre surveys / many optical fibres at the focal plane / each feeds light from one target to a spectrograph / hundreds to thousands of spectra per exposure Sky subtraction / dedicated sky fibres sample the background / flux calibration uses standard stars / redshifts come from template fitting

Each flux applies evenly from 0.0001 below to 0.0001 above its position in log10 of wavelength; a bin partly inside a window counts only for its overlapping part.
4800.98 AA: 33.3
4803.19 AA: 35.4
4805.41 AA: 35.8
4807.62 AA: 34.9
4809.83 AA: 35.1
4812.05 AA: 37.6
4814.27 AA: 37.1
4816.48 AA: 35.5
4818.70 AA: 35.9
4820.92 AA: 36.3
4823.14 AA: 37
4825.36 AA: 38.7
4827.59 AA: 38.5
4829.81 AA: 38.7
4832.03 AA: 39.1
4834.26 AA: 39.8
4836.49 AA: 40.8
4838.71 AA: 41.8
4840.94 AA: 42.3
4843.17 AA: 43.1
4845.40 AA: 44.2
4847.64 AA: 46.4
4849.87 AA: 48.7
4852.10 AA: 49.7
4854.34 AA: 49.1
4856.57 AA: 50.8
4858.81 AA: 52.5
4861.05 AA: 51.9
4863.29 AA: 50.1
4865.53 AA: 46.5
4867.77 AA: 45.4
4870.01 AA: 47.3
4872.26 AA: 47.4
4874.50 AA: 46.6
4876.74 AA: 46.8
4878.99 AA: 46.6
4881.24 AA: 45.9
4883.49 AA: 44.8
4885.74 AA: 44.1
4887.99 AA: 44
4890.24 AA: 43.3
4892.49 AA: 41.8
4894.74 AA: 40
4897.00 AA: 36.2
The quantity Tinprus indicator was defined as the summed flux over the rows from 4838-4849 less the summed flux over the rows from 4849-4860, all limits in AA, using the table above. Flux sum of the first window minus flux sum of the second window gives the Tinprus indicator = -33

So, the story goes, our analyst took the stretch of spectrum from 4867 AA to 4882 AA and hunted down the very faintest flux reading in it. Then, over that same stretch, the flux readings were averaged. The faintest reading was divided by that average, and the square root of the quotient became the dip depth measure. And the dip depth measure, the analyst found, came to 0.987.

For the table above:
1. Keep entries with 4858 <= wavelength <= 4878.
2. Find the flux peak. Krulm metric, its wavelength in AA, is 4858.81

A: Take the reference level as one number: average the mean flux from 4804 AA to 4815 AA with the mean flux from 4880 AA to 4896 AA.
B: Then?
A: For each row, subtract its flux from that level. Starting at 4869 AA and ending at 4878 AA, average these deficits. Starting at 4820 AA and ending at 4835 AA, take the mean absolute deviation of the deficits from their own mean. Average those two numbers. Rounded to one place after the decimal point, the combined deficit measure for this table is -3.2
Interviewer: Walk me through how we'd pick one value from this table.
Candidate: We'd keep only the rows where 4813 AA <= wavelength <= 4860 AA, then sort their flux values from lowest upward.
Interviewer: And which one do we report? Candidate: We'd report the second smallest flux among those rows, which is 35.9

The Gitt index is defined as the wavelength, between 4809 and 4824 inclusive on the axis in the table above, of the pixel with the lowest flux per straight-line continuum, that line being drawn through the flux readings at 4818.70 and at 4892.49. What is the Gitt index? 4816.48 AA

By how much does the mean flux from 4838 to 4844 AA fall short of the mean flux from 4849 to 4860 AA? 7.8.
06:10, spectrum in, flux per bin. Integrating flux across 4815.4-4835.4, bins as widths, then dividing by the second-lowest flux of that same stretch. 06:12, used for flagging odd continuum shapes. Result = 21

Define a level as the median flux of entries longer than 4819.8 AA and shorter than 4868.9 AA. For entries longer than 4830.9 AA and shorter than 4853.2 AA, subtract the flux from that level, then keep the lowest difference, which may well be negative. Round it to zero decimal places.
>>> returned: -6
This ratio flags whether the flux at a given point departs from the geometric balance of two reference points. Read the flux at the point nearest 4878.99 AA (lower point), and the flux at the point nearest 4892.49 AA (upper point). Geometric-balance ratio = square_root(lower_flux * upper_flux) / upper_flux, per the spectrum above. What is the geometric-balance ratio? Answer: 1.06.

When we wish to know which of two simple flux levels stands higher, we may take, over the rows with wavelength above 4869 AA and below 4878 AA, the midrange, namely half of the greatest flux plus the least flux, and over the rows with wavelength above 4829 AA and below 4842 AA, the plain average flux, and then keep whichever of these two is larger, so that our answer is 47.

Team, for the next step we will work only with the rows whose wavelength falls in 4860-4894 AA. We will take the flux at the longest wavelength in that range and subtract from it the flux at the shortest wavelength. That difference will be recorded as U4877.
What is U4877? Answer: -10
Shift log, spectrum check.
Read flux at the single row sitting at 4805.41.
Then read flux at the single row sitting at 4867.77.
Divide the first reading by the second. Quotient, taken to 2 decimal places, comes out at 0.79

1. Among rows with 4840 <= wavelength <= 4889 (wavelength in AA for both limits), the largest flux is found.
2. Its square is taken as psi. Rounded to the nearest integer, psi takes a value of 2756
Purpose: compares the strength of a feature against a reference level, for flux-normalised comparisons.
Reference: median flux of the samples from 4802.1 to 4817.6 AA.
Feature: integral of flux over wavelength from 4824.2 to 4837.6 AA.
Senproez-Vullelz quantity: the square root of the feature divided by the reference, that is 3.8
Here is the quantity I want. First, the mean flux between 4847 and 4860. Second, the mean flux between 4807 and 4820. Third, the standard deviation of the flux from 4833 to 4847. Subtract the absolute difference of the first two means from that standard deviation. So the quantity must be -12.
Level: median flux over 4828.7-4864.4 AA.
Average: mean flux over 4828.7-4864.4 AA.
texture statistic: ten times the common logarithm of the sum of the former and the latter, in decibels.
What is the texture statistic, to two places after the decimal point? 19.58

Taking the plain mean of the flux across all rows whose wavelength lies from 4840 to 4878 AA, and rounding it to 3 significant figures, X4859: 47.6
